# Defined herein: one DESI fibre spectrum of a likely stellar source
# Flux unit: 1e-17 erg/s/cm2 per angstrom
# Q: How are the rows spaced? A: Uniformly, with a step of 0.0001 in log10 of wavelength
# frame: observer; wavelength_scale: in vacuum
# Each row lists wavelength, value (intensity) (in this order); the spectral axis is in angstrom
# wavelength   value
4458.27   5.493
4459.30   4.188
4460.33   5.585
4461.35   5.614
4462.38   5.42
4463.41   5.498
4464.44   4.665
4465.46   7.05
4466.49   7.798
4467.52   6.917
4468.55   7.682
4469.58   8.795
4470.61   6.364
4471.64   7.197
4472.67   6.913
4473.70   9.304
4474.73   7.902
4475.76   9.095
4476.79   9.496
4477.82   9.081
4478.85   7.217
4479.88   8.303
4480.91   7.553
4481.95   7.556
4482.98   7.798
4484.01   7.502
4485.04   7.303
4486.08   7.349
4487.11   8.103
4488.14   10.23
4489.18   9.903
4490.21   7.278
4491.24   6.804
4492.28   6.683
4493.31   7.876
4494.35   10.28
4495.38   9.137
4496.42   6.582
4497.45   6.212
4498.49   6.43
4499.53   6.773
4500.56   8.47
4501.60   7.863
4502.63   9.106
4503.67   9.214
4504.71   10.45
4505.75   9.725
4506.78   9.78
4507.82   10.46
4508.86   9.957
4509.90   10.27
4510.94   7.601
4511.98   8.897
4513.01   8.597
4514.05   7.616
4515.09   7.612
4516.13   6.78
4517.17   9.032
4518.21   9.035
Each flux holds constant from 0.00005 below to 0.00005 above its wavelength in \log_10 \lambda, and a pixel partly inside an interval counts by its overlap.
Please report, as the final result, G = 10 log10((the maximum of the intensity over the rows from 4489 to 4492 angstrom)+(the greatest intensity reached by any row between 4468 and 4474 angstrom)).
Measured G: 12.83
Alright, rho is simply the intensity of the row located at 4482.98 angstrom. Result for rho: 7.798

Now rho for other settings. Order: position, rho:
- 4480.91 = 7.553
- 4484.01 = 7.502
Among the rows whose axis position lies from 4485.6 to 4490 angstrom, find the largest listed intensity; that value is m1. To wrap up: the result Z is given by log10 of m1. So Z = 1.01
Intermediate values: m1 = 10.23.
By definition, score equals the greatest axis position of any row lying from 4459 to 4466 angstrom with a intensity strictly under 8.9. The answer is 4465.46 angstrom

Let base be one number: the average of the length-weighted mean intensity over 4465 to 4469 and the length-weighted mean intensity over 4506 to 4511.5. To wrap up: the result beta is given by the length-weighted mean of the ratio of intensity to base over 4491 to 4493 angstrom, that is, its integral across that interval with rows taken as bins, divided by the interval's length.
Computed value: 0.81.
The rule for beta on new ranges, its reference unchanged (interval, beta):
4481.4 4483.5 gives 0.90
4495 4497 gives 0.91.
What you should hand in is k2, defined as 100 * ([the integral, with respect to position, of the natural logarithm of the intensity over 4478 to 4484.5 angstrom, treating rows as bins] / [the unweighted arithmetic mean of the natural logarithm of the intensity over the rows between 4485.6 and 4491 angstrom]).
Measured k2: 621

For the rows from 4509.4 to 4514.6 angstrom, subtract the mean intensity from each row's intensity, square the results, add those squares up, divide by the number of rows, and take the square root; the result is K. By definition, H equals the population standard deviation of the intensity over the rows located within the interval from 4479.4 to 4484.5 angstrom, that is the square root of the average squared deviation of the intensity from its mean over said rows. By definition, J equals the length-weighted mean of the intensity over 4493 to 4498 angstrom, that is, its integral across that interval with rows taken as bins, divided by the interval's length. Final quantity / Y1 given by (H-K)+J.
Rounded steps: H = 0.30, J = 8.0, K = 1.0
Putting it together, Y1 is 7.3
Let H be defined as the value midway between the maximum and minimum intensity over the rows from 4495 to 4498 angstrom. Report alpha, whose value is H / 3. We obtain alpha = 2.56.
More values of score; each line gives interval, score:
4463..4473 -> 4472.67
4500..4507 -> 4501.60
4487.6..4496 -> 4493.31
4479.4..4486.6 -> 4486.08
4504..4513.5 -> 4513.01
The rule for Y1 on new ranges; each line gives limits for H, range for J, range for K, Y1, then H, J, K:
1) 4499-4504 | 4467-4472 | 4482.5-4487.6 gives 8.0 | 0.90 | 7.4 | 0.3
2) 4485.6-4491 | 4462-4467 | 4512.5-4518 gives 6.6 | 1.26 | 6.1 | 0.8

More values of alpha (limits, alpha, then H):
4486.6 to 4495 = 2.83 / 8.5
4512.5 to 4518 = 2.64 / 7.9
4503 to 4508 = 3.28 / 9.8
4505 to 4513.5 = 3.01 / 9.0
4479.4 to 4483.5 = 2.64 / 7.9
